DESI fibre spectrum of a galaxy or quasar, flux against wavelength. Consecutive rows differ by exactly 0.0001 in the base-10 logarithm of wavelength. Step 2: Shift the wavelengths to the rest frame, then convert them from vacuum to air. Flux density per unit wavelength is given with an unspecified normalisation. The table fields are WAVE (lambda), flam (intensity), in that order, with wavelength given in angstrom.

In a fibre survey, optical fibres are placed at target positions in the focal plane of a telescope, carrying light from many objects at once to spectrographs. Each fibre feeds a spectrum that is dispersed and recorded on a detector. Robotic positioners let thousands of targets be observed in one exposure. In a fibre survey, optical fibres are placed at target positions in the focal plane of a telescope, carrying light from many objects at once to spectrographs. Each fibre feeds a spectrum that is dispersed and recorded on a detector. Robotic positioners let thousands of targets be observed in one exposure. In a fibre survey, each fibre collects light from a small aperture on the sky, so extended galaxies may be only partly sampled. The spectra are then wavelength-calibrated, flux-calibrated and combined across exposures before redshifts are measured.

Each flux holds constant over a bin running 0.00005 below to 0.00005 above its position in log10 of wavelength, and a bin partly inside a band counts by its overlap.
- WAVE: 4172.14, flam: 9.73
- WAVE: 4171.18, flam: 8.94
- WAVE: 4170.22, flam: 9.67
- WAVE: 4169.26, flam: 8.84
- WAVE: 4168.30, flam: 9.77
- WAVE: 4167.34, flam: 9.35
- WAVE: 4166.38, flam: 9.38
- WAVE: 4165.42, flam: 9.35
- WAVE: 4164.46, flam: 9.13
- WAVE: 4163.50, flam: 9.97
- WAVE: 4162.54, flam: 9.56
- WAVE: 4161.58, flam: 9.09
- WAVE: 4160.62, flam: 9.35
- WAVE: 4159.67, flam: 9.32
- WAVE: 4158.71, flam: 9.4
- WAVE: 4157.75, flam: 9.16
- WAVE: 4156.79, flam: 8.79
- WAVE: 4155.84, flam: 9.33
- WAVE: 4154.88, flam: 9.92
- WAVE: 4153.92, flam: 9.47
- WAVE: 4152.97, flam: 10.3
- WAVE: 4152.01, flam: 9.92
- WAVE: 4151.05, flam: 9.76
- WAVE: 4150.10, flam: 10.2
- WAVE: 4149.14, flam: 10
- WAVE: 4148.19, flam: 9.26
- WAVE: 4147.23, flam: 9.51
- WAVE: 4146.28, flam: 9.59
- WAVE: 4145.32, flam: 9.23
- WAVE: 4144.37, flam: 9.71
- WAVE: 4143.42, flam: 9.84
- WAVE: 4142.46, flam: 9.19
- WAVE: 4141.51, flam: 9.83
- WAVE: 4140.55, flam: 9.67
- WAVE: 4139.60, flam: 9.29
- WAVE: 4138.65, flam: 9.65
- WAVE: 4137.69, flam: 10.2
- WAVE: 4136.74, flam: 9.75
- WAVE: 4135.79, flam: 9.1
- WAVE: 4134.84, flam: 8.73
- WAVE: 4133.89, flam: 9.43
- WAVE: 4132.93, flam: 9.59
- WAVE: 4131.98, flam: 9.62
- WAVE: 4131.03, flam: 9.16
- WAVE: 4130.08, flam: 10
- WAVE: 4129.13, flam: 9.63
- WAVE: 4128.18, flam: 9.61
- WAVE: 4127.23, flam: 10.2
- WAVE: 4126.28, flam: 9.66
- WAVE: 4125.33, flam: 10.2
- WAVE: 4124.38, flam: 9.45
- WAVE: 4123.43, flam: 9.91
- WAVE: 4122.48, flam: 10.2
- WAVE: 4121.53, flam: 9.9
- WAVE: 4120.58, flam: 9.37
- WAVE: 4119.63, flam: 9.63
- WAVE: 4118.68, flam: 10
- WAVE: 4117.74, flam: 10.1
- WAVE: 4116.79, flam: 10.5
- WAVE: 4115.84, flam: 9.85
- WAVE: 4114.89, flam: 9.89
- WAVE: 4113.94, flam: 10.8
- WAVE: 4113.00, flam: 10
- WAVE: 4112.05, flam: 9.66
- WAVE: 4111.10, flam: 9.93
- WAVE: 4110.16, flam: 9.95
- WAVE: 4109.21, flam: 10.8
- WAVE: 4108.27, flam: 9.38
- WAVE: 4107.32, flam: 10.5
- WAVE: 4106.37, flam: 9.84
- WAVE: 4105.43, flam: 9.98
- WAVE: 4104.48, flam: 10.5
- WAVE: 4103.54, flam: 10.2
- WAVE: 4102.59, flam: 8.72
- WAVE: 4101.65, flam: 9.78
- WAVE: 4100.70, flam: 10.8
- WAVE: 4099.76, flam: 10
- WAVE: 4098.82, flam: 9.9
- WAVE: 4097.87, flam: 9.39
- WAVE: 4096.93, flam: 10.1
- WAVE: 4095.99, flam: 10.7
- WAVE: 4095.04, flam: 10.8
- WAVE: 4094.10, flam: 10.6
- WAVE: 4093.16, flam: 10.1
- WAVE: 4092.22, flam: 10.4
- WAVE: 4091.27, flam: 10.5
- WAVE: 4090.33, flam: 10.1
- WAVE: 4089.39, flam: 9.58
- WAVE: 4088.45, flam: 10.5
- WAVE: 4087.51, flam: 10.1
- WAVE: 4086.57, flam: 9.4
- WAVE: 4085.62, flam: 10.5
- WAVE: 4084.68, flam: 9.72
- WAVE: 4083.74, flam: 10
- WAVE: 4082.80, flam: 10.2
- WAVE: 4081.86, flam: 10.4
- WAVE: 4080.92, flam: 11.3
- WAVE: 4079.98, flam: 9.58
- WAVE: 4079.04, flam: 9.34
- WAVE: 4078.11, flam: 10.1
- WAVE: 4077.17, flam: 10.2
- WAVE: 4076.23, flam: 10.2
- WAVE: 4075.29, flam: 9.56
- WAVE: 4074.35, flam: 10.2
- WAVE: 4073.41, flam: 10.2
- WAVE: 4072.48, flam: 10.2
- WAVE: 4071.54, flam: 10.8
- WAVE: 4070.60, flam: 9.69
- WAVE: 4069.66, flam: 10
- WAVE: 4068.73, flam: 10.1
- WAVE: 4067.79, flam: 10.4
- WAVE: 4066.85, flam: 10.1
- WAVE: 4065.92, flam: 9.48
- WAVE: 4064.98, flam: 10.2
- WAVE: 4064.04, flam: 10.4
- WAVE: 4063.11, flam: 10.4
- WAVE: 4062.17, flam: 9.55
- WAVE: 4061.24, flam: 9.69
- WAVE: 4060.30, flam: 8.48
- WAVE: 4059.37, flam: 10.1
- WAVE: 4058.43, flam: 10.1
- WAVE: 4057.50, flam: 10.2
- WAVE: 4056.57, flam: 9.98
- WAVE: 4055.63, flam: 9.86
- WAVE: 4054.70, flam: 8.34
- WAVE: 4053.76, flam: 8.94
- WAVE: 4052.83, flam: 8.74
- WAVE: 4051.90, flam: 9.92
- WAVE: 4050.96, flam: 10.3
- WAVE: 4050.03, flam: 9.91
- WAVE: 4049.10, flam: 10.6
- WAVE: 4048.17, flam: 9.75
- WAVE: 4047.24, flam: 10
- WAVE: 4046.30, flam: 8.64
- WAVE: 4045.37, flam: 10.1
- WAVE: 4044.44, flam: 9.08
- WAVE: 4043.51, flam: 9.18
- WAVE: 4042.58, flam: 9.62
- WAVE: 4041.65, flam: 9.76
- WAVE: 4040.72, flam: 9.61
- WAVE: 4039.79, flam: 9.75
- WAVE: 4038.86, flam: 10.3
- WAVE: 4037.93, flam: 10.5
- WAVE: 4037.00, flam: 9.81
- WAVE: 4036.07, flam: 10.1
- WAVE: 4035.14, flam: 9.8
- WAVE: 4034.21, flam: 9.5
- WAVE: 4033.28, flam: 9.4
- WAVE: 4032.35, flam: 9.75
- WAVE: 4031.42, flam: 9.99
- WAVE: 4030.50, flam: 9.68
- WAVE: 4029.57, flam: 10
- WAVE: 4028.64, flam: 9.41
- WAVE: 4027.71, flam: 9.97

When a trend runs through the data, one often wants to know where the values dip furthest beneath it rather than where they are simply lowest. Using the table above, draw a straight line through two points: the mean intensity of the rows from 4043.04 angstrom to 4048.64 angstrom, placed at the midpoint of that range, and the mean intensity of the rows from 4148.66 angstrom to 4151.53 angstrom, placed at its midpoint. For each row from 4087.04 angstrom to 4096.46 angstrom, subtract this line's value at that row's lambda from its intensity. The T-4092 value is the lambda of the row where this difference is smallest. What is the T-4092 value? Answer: 4089.39 angstrom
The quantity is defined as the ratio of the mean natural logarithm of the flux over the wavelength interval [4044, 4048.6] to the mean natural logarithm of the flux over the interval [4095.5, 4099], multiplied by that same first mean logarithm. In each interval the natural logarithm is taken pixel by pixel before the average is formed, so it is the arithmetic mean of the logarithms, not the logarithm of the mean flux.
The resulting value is 2.20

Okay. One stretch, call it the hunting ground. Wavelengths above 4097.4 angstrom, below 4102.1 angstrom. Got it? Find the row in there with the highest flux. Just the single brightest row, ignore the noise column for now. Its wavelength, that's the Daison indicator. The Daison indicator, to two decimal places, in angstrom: 4100.70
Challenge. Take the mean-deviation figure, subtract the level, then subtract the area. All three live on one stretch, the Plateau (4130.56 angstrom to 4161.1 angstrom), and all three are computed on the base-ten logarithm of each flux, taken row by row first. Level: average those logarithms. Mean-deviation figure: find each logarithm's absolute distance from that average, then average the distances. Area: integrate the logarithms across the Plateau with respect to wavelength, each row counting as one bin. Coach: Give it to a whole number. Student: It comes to -31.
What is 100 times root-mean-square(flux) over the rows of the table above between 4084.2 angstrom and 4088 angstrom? 994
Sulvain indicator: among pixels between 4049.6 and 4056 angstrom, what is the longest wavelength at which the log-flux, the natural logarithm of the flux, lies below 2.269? 4054.70 angstrom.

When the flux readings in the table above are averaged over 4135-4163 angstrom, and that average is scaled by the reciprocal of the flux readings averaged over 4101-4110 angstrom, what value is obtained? 0.96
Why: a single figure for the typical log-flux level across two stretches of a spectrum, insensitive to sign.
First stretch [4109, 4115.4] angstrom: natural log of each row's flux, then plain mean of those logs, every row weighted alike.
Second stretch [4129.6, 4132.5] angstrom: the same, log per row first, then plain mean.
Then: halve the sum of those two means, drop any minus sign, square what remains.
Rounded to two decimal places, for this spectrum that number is 5.24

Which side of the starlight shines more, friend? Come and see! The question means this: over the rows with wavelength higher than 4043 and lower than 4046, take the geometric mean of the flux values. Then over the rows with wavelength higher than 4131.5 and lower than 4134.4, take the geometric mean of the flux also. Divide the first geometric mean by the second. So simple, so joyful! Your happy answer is 0.99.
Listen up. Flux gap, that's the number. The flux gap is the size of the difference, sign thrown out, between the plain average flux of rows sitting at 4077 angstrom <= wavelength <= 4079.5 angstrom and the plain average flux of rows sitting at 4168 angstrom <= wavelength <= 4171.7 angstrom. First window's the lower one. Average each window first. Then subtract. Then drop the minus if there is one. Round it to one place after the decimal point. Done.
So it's 0.6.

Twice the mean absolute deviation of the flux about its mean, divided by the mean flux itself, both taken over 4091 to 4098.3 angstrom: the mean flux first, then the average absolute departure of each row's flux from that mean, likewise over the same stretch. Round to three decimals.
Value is 0.067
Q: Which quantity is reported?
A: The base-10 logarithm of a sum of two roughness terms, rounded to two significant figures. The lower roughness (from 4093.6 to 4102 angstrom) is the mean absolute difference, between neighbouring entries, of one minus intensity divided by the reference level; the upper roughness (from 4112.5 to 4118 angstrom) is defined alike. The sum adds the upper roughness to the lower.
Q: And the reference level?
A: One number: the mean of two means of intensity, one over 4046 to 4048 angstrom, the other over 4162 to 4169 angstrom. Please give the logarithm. -0.95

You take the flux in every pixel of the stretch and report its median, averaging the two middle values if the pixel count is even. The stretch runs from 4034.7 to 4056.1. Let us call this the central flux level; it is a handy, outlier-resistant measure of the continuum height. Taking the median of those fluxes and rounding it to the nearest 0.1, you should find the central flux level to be 9.8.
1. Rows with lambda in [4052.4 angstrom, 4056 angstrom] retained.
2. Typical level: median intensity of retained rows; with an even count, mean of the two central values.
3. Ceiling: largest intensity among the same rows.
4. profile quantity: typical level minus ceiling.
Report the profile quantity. -1.0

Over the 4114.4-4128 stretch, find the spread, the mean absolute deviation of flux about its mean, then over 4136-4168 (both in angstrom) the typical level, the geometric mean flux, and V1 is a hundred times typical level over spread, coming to 3960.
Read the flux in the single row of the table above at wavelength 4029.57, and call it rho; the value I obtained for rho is 10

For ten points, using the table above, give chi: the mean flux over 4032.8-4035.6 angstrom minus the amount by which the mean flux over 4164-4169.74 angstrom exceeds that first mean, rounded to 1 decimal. 9.8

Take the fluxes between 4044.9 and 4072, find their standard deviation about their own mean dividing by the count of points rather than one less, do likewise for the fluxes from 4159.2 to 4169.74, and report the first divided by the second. 2.1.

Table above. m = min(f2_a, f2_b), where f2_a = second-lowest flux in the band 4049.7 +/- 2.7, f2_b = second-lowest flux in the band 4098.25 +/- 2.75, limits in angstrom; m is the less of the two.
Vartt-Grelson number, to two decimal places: 9.90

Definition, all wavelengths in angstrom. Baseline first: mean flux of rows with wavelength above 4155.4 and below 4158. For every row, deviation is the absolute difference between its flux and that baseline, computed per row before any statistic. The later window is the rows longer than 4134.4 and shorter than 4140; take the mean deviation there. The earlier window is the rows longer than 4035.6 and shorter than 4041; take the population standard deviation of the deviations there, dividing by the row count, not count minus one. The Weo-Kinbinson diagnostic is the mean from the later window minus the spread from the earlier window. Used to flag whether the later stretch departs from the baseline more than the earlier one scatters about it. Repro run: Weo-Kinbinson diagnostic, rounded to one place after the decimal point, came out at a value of 0.2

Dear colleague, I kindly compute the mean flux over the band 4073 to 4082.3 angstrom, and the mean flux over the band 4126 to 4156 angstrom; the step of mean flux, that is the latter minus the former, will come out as -0.47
